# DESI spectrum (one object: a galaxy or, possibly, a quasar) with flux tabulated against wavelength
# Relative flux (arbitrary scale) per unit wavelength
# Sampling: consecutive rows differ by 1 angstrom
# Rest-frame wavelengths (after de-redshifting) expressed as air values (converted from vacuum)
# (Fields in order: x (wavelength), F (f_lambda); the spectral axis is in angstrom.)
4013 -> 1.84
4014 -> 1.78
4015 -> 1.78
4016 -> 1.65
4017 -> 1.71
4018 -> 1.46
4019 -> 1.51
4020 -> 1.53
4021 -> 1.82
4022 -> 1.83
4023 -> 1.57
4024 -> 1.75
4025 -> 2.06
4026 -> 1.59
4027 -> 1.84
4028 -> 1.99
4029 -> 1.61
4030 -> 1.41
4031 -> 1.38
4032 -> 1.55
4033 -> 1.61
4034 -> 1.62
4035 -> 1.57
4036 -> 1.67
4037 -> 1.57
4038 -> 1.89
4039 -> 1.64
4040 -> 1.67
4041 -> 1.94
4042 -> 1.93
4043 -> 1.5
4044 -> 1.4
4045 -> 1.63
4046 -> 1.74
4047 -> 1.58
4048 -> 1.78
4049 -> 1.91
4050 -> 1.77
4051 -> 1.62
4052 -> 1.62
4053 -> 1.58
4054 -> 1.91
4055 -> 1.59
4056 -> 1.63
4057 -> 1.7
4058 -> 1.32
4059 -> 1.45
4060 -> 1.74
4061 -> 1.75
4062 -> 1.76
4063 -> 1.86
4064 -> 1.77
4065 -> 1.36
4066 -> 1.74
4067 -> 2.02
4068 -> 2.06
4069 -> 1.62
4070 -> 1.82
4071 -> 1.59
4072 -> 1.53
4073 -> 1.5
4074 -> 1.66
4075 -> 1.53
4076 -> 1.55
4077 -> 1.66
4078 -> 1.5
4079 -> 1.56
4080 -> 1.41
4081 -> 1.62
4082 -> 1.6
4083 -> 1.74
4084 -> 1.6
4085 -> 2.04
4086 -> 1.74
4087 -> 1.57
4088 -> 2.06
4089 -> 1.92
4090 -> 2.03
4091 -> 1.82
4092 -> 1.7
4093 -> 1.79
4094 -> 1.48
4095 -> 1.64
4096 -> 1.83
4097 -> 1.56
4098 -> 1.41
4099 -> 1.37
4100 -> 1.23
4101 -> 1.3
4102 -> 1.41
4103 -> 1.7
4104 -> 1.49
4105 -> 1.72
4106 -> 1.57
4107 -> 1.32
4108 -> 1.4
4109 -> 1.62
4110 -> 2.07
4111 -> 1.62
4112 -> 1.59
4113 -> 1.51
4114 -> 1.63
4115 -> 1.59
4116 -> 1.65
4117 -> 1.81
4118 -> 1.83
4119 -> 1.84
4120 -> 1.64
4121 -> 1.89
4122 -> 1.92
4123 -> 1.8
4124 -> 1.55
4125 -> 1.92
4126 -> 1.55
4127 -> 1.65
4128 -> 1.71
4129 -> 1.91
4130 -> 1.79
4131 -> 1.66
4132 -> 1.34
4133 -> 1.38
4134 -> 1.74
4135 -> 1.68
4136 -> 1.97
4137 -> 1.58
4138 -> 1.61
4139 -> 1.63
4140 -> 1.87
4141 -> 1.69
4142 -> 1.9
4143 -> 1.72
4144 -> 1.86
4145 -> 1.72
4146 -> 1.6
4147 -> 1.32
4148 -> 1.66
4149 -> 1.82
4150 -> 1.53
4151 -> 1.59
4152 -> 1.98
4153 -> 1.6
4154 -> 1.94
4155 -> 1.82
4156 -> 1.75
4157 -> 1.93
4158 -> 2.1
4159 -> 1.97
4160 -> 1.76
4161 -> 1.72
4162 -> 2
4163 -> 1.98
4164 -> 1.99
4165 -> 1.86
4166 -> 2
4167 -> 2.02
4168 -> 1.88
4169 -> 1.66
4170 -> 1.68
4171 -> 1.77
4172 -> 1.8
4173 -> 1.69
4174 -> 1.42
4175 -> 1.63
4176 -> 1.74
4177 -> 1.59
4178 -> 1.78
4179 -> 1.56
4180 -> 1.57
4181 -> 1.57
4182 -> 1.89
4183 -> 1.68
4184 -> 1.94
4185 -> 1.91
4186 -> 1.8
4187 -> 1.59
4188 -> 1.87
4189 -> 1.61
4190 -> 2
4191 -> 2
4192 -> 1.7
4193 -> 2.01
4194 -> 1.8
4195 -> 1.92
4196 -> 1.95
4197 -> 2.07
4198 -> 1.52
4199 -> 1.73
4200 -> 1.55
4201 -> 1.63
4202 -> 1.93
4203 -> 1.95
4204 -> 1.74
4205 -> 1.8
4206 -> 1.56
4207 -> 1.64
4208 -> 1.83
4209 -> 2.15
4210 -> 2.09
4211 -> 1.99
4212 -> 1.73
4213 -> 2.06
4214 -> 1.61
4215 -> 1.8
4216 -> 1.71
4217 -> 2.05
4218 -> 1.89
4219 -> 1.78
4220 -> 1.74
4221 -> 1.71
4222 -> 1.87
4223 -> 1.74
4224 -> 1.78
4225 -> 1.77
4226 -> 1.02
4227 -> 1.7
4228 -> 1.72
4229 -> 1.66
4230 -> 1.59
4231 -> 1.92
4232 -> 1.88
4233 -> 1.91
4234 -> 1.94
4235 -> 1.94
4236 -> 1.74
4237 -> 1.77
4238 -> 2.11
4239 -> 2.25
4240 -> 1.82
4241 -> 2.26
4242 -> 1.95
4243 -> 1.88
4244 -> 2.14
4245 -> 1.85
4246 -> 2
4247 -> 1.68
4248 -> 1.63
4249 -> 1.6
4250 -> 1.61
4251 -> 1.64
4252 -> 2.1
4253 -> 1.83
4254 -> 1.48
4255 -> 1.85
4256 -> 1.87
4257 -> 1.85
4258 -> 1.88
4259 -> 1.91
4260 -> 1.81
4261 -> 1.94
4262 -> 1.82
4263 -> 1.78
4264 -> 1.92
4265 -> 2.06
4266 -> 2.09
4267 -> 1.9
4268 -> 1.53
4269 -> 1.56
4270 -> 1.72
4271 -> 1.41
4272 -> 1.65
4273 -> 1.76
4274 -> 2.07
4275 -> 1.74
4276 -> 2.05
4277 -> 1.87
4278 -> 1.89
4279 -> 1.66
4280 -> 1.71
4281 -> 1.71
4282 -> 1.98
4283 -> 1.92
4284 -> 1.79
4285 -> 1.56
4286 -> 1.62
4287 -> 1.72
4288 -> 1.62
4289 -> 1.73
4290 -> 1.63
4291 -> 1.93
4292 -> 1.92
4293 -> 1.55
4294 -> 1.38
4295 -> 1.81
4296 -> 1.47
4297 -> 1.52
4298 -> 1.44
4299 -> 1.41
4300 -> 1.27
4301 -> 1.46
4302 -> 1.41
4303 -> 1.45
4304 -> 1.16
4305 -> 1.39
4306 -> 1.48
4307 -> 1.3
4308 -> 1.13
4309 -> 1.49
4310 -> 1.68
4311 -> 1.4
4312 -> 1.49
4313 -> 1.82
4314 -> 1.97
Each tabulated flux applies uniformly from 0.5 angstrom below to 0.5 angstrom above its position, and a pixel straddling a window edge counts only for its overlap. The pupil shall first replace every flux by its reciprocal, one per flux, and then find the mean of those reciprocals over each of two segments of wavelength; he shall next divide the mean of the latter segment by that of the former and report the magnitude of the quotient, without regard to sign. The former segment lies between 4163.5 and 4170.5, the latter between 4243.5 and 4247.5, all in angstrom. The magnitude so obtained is 0.98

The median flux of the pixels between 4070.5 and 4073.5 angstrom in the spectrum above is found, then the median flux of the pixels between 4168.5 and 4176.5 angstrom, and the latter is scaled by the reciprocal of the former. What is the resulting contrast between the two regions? 1.10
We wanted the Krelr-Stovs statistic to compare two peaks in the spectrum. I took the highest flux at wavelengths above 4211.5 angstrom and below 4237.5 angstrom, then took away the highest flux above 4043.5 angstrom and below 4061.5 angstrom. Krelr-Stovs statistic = 0.15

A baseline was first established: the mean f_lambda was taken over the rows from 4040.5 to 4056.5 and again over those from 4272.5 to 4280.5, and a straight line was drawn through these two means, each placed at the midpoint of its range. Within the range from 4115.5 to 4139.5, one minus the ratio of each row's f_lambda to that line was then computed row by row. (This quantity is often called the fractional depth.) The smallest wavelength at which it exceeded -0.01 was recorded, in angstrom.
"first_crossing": 4116 angstrom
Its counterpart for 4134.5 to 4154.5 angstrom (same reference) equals 4135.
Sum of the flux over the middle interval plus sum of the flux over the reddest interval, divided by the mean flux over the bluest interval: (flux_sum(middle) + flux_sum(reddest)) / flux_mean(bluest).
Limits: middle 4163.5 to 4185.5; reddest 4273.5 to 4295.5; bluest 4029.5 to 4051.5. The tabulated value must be 46.9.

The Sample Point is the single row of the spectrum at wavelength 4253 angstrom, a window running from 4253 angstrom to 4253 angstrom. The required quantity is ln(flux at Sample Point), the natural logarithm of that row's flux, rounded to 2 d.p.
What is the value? 0.60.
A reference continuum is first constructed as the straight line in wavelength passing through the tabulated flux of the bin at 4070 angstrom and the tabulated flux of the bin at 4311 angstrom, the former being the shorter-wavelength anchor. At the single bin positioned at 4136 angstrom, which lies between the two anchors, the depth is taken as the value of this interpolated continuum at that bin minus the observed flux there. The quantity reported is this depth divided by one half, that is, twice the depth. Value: -0.5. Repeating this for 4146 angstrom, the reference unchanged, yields 0.2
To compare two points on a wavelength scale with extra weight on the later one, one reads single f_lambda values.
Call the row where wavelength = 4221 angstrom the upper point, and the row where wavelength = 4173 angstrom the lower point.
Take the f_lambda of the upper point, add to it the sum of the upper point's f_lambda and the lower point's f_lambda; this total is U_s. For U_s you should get 5.11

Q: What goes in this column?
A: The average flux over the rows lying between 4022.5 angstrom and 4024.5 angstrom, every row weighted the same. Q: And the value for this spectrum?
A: 1.66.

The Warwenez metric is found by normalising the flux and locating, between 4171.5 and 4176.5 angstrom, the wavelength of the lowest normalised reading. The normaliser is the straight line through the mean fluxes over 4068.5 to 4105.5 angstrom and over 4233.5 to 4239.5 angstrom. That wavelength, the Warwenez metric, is 4174 angstrom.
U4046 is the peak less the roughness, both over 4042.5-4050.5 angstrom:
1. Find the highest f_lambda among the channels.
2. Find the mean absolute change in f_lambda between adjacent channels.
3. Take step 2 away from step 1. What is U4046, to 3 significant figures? 1.76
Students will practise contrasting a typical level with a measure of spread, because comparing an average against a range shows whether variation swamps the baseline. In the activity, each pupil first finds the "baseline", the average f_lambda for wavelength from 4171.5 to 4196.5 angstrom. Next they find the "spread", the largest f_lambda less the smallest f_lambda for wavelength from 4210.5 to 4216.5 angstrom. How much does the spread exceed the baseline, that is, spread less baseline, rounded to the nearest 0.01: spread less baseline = -1.31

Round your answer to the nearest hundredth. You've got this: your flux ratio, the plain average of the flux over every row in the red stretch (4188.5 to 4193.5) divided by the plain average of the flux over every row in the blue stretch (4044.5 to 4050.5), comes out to 1.07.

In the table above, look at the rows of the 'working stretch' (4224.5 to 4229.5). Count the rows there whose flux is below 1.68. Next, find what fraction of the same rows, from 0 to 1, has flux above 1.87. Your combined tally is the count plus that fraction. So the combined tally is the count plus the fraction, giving 2.0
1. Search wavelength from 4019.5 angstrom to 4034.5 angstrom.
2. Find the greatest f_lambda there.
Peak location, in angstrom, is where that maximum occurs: 4025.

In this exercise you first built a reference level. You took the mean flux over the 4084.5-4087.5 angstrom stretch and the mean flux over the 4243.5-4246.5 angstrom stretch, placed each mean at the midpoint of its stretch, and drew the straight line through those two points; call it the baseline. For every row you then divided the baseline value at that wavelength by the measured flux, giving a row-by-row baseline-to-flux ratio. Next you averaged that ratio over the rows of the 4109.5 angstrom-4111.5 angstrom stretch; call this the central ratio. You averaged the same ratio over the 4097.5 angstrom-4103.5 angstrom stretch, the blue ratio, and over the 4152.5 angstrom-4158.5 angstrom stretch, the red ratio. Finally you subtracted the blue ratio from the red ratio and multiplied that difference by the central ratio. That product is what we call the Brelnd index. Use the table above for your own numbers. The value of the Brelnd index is -0.28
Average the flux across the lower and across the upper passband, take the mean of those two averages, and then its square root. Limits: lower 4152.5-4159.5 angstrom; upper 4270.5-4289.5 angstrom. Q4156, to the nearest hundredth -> 1.35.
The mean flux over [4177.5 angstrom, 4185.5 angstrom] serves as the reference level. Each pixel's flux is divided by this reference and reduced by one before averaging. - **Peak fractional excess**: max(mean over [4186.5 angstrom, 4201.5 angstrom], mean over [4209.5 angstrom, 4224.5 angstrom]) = 0.057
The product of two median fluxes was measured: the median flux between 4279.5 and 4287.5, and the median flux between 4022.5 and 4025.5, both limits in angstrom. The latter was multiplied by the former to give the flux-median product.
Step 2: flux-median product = 3.0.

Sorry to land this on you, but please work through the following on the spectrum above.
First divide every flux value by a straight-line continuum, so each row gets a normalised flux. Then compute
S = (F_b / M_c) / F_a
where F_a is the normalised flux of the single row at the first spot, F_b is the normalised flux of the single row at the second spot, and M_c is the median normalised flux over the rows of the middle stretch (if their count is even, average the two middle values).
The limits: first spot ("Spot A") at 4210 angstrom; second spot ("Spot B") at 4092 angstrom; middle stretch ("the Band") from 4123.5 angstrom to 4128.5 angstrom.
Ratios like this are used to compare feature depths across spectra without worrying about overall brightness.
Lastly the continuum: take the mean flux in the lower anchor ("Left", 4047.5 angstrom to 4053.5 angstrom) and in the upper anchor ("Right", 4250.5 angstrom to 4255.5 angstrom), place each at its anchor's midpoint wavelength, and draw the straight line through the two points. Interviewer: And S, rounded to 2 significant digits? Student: 0.88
